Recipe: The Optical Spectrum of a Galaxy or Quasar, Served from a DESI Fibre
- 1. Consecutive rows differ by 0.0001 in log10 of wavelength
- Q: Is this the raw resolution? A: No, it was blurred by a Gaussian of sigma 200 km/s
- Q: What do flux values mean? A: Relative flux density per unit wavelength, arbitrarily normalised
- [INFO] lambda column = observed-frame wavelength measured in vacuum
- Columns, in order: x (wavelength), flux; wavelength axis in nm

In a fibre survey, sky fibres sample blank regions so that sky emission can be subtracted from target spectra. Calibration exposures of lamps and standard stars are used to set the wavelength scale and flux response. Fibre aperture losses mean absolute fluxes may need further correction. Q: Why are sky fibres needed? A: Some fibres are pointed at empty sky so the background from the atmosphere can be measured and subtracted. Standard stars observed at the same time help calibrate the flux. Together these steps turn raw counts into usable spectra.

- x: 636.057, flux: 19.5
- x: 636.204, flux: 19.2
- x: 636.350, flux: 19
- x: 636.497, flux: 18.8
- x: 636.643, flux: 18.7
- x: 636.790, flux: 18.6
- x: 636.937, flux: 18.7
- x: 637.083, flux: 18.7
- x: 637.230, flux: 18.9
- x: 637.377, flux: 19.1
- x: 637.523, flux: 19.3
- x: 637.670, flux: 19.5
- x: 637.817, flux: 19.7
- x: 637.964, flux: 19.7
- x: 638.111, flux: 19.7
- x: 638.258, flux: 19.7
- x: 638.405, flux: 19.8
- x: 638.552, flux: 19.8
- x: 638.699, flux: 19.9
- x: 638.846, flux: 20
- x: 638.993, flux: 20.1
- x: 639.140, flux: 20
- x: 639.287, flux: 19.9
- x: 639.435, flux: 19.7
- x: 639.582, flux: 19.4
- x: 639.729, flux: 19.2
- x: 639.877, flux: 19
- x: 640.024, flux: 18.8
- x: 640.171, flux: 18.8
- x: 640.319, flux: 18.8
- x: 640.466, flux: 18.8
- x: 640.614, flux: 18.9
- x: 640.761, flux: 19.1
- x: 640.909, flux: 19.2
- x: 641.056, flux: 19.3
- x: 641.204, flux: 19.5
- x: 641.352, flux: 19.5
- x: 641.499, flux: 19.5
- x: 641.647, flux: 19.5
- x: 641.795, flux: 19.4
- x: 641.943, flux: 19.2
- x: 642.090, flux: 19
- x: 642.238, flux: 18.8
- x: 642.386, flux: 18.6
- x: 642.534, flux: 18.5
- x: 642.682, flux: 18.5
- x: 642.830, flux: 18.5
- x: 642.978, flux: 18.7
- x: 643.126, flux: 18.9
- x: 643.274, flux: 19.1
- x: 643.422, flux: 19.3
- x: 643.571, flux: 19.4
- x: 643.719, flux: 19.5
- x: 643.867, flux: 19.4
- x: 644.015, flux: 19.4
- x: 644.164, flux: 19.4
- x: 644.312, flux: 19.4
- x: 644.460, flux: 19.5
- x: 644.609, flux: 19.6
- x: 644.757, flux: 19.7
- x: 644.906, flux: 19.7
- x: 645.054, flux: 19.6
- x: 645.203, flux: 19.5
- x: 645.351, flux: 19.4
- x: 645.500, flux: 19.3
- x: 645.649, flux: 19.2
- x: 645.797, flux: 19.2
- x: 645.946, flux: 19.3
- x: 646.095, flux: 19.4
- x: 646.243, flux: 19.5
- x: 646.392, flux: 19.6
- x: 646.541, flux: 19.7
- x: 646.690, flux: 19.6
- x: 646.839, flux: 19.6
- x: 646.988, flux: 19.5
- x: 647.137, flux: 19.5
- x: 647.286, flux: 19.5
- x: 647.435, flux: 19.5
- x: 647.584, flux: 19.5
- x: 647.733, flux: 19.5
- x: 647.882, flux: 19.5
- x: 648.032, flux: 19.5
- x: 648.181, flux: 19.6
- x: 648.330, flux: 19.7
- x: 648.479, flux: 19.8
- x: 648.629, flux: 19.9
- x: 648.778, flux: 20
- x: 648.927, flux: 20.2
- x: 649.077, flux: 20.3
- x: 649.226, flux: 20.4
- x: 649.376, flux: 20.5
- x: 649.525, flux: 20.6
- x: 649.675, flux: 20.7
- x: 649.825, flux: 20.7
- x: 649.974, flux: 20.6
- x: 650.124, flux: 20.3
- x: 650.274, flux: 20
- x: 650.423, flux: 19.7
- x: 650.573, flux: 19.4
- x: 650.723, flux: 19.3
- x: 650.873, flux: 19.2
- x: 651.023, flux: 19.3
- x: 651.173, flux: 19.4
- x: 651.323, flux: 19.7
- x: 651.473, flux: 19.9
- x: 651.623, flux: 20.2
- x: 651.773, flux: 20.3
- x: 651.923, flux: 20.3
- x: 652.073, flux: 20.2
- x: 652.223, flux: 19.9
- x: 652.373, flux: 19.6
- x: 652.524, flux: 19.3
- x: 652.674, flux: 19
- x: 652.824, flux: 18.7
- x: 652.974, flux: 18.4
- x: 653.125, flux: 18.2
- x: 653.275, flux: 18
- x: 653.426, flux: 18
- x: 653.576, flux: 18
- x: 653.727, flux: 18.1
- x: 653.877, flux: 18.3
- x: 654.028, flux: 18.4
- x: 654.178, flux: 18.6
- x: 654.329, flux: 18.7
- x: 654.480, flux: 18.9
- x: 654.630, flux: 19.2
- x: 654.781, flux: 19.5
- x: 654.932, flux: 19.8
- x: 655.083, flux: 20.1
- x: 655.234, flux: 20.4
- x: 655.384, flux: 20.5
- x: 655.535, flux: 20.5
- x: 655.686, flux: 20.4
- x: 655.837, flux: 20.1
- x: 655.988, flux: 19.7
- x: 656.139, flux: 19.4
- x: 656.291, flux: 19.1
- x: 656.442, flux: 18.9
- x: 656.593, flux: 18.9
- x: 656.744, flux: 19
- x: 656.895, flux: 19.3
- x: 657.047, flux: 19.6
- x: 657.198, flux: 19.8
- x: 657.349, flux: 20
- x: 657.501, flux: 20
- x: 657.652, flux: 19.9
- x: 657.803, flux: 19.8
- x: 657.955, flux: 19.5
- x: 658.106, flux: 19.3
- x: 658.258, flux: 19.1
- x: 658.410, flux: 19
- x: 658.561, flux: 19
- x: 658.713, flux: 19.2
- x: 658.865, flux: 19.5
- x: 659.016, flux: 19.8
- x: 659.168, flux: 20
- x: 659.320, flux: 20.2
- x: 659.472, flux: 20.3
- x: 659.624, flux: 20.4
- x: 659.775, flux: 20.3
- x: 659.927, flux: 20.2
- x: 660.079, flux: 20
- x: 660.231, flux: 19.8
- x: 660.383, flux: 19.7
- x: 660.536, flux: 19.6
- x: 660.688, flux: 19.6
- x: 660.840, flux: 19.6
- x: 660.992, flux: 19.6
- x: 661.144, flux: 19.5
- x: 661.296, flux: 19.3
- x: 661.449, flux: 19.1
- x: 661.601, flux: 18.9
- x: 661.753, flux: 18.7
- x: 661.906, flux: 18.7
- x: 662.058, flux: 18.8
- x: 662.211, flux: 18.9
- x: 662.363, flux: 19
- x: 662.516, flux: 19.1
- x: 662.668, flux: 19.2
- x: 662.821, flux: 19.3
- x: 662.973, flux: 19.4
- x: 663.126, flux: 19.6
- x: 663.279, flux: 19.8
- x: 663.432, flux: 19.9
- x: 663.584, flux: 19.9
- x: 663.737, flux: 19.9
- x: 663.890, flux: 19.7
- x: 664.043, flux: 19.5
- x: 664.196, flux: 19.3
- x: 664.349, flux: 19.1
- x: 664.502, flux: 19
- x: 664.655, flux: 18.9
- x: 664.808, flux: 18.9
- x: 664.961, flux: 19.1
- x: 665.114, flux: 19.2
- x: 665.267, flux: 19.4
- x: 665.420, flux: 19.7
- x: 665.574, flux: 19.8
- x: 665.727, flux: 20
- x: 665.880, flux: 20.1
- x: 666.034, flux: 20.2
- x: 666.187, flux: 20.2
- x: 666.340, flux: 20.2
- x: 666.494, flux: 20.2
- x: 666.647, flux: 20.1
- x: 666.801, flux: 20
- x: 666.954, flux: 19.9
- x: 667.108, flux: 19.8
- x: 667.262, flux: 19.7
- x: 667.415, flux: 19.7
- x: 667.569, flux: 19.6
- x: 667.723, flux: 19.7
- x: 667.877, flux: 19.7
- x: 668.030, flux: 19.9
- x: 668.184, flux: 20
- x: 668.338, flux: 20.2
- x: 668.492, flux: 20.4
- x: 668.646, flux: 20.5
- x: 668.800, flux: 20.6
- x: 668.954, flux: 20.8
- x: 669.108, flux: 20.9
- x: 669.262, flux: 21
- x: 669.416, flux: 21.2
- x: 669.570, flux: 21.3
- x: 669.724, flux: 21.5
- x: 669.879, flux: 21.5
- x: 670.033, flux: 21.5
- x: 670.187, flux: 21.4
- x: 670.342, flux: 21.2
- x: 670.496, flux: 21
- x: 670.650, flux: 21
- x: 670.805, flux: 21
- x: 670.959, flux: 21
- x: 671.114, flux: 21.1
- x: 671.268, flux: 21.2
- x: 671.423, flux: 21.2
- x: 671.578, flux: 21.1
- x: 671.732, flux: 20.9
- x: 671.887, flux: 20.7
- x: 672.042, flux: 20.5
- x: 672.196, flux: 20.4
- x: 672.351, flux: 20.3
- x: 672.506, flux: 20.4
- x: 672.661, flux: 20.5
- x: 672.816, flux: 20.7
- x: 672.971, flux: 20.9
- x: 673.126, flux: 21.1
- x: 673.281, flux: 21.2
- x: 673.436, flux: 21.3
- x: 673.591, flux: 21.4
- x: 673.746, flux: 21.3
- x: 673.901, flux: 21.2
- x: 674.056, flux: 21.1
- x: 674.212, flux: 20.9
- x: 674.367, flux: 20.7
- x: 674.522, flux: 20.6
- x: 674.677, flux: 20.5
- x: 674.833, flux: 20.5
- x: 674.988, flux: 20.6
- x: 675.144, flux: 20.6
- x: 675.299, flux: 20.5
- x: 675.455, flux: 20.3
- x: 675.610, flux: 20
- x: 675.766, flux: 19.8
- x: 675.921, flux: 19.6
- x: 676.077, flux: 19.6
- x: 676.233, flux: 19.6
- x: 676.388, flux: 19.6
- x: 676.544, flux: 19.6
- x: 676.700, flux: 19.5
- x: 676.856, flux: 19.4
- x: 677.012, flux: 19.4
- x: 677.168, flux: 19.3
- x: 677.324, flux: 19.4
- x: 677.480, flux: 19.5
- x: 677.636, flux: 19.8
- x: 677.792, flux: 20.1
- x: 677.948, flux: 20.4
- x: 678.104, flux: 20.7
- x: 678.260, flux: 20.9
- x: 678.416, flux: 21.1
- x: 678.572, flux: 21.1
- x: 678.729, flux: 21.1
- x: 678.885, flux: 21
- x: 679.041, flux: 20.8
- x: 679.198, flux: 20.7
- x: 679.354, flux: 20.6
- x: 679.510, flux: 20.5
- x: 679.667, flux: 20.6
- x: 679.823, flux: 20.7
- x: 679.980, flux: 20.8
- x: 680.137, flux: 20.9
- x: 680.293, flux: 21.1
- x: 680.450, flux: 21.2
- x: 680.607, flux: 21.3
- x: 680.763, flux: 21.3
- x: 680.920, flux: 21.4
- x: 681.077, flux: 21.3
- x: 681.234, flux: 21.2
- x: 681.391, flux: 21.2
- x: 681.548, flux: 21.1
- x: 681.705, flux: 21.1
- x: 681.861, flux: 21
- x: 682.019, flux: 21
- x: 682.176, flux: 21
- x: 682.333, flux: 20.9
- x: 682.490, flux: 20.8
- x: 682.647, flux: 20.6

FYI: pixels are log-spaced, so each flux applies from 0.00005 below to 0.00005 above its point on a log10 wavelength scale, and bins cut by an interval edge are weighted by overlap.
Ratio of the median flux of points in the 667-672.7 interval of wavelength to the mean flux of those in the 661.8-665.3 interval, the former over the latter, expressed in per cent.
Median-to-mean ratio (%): 108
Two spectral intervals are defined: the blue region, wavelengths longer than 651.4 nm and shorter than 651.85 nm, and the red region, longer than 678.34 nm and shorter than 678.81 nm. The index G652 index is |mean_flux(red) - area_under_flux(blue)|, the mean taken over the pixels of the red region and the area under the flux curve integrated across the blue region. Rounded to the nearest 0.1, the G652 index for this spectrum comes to 12.0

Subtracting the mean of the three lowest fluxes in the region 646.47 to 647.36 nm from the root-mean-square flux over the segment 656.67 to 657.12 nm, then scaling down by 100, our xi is -0.0020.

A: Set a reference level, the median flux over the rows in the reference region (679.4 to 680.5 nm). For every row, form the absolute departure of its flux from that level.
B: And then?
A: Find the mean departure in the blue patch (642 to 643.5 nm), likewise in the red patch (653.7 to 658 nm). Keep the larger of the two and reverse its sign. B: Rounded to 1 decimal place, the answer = -2.0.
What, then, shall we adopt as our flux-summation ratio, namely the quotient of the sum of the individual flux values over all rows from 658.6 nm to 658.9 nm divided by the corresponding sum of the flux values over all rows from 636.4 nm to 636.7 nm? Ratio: 1.03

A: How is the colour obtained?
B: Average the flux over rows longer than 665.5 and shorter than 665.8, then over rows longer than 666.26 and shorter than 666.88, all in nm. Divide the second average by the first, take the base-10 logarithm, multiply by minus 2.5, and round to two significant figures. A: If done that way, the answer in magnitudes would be -0.012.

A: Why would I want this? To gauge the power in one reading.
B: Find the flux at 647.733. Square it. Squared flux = 380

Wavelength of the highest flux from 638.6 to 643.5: 638.993 nm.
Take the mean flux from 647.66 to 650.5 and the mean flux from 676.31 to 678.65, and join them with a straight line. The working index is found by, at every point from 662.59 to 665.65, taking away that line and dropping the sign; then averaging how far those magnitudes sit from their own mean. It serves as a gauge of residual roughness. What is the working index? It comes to 0.29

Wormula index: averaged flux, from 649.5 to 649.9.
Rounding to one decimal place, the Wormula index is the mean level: 20.7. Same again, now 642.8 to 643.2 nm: 18.7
